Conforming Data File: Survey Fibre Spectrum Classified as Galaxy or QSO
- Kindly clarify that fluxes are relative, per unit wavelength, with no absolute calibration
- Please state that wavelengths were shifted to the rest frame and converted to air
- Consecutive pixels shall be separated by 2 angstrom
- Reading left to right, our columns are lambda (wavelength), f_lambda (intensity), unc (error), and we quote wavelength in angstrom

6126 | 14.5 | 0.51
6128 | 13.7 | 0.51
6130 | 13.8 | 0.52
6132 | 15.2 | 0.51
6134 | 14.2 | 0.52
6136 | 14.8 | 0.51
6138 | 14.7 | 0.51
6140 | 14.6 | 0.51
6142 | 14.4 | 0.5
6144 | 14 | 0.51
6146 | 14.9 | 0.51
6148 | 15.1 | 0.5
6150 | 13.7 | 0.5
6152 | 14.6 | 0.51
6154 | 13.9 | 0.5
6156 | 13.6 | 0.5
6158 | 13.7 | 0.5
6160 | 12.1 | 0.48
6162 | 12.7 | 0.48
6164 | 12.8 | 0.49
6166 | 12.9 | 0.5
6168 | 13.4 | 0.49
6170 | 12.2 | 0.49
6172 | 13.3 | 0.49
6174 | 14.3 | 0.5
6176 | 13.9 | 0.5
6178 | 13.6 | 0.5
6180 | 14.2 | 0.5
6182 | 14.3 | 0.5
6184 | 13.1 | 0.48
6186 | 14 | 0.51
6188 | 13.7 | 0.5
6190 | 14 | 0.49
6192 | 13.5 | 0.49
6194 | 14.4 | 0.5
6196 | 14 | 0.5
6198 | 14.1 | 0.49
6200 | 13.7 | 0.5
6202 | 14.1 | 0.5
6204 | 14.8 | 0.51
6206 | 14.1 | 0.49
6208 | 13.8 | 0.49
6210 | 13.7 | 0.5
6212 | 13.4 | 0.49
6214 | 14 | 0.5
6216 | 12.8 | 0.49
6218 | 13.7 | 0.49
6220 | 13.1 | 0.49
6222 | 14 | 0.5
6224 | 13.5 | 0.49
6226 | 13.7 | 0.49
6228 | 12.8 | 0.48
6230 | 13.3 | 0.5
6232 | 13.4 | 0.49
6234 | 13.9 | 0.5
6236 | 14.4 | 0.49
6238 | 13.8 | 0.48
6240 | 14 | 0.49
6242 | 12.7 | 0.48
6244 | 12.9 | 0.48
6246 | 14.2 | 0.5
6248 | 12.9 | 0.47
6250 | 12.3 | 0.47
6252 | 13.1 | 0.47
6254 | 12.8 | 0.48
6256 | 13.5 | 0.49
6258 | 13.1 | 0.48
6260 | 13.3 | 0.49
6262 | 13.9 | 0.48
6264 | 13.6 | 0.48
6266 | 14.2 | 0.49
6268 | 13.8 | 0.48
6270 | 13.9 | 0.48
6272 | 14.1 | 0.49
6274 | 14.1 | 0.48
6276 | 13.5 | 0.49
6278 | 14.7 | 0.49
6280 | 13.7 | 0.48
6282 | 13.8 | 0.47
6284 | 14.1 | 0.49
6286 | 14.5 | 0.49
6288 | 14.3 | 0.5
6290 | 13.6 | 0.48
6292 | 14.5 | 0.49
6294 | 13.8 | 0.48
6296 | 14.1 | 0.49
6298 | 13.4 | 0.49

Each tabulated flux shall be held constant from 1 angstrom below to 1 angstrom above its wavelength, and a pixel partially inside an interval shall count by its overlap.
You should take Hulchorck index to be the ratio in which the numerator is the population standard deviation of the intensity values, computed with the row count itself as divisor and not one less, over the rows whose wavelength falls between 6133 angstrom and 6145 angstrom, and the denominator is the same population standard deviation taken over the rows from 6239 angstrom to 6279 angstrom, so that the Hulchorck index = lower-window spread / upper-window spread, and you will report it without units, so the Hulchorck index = 0.46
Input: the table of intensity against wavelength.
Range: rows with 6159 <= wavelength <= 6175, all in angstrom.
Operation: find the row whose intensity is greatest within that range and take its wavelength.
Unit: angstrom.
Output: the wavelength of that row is 6174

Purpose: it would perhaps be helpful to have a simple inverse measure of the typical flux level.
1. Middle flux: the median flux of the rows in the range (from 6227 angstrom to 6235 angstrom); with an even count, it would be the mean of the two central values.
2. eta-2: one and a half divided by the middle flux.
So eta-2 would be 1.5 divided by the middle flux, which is 0.112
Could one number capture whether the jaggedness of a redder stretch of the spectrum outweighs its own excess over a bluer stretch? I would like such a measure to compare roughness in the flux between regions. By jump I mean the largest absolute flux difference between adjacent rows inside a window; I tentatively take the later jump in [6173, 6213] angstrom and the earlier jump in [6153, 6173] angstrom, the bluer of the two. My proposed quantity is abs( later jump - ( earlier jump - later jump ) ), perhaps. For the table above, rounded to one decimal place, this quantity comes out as 0.8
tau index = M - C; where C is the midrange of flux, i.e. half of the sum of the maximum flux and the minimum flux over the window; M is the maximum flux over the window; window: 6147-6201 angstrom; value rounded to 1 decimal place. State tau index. 1.5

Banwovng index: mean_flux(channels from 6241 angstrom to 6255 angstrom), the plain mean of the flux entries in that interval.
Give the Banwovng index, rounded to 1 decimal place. 13.0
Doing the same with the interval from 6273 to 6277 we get 13.8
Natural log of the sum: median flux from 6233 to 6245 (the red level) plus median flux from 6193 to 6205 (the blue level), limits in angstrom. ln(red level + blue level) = 3.33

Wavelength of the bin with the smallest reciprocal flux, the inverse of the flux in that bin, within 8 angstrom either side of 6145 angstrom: 6148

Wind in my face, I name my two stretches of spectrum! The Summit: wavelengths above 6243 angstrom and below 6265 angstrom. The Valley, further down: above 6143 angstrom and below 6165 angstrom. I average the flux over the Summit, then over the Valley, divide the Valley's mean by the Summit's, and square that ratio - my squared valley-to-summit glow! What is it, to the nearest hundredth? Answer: 1.08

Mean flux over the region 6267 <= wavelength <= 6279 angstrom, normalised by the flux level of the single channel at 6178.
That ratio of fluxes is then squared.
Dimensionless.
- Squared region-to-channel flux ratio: 1.06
